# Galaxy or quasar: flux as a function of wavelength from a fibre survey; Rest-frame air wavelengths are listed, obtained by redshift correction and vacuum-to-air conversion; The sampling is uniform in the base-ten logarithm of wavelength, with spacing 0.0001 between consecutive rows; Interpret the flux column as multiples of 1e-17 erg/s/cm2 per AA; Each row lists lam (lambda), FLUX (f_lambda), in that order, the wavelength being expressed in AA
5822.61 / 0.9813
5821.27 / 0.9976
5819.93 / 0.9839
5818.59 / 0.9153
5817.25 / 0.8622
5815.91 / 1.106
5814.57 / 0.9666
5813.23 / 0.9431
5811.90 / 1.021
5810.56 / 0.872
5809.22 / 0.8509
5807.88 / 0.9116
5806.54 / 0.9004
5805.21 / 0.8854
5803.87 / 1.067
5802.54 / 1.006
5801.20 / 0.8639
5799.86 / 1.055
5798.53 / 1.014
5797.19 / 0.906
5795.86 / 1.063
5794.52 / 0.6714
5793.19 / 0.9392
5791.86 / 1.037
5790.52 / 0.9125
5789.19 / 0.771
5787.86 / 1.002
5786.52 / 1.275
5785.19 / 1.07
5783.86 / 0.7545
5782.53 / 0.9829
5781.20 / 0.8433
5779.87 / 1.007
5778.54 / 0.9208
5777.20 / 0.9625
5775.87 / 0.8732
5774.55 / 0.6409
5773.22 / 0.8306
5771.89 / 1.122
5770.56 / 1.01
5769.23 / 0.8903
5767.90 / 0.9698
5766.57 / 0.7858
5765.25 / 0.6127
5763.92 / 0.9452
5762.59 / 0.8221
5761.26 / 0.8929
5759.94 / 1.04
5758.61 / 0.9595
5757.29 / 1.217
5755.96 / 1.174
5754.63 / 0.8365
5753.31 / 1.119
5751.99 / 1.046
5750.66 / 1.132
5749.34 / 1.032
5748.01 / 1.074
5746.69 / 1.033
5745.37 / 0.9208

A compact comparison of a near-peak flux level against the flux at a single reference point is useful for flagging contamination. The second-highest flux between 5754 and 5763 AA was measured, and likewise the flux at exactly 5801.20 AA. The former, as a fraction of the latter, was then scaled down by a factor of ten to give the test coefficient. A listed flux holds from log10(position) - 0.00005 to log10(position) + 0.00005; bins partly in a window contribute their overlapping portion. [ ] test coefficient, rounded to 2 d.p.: 0.14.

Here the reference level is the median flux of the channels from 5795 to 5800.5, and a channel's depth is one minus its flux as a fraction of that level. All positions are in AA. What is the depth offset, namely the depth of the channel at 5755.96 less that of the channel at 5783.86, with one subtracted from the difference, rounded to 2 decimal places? -1.41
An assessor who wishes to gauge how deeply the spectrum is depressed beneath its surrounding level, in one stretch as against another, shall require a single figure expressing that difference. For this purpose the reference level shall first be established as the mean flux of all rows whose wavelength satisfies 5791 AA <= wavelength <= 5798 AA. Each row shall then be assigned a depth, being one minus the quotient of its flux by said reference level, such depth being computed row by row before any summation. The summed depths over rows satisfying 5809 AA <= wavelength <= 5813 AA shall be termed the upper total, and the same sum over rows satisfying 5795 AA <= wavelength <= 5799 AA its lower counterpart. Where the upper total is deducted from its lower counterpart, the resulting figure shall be -0.26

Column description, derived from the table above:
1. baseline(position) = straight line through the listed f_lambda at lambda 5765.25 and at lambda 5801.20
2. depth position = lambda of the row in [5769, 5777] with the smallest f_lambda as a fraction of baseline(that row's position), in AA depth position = 5774.55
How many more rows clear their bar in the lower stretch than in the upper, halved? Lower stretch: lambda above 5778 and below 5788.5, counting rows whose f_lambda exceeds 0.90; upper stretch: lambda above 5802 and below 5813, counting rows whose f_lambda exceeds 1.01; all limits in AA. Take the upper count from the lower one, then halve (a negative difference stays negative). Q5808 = 2.00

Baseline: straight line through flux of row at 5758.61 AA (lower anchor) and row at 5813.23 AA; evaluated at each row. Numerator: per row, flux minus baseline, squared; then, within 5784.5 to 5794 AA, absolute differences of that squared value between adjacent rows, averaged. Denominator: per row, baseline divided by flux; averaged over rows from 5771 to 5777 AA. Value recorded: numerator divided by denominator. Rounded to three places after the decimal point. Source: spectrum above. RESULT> 0.039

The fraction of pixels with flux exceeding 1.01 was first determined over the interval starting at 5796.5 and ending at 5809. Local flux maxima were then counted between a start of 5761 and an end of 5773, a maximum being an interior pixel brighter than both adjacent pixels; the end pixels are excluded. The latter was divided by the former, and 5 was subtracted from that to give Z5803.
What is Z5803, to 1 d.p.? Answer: 1.0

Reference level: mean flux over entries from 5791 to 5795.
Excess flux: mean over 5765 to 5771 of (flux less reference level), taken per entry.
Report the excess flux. -0.03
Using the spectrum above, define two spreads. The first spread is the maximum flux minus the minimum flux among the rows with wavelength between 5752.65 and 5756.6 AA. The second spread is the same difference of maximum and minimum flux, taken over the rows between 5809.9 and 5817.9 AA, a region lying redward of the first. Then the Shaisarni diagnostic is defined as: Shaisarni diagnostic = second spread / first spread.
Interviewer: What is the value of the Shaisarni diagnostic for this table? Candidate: 0.7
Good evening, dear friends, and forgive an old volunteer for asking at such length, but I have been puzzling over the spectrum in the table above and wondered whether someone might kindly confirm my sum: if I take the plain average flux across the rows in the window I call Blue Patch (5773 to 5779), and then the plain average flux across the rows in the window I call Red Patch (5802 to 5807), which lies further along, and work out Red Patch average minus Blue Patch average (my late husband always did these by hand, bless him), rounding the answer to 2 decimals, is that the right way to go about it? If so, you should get 0.12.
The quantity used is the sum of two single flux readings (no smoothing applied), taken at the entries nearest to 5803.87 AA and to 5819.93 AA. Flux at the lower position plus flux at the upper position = 2.05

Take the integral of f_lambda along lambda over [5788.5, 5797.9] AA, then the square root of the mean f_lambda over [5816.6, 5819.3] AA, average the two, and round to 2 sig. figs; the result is 4.7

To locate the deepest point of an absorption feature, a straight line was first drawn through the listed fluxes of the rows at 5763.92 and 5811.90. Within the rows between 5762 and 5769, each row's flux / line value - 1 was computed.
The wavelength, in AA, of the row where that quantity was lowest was 5765.25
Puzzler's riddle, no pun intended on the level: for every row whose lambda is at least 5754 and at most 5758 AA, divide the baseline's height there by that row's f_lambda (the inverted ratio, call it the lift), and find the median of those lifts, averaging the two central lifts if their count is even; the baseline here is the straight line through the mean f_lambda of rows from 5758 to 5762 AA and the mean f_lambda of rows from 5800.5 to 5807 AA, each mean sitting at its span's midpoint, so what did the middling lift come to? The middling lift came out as 0.82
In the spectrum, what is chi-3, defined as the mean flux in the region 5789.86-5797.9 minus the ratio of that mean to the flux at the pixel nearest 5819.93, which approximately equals -0.02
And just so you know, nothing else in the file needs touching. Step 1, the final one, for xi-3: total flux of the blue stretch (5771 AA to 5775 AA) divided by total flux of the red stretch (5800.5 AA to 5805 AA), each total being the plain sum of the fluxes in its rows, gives 0.88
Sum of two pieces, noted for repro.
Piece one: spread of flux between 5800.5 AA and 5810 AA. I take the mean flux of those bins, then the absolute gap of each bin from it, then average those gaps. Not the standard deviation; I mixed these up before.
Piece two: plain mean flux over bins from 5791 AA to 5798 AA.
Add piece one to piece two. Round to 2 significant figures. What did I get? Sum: 0.99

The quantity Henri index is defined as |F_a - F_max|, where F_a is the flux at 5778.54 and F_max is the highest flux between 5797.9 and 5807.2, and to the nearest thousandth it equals 0.146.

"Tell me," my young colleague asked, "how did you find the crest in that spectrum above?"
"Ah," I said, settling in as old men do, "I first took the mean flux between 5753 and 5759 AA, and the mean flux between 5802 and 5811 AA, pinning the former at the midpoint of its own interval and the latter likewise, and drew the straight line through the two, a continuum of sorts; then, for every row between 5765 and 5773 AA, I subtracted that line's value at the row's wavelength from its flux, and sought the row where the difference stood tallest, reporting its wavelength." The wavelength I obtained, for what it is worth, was 5771.89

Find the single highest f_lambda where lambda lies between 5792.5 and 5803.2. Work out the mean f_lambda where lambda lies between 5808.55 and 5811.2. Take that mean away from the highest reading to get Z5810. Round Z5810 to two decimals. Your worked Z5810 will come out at 0.20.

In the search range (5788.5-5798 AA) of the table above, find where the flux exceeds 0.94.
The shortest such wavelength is 5791.86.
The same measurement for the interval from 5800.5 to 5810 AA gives 5802.54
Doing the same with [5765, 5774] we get 5767.90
